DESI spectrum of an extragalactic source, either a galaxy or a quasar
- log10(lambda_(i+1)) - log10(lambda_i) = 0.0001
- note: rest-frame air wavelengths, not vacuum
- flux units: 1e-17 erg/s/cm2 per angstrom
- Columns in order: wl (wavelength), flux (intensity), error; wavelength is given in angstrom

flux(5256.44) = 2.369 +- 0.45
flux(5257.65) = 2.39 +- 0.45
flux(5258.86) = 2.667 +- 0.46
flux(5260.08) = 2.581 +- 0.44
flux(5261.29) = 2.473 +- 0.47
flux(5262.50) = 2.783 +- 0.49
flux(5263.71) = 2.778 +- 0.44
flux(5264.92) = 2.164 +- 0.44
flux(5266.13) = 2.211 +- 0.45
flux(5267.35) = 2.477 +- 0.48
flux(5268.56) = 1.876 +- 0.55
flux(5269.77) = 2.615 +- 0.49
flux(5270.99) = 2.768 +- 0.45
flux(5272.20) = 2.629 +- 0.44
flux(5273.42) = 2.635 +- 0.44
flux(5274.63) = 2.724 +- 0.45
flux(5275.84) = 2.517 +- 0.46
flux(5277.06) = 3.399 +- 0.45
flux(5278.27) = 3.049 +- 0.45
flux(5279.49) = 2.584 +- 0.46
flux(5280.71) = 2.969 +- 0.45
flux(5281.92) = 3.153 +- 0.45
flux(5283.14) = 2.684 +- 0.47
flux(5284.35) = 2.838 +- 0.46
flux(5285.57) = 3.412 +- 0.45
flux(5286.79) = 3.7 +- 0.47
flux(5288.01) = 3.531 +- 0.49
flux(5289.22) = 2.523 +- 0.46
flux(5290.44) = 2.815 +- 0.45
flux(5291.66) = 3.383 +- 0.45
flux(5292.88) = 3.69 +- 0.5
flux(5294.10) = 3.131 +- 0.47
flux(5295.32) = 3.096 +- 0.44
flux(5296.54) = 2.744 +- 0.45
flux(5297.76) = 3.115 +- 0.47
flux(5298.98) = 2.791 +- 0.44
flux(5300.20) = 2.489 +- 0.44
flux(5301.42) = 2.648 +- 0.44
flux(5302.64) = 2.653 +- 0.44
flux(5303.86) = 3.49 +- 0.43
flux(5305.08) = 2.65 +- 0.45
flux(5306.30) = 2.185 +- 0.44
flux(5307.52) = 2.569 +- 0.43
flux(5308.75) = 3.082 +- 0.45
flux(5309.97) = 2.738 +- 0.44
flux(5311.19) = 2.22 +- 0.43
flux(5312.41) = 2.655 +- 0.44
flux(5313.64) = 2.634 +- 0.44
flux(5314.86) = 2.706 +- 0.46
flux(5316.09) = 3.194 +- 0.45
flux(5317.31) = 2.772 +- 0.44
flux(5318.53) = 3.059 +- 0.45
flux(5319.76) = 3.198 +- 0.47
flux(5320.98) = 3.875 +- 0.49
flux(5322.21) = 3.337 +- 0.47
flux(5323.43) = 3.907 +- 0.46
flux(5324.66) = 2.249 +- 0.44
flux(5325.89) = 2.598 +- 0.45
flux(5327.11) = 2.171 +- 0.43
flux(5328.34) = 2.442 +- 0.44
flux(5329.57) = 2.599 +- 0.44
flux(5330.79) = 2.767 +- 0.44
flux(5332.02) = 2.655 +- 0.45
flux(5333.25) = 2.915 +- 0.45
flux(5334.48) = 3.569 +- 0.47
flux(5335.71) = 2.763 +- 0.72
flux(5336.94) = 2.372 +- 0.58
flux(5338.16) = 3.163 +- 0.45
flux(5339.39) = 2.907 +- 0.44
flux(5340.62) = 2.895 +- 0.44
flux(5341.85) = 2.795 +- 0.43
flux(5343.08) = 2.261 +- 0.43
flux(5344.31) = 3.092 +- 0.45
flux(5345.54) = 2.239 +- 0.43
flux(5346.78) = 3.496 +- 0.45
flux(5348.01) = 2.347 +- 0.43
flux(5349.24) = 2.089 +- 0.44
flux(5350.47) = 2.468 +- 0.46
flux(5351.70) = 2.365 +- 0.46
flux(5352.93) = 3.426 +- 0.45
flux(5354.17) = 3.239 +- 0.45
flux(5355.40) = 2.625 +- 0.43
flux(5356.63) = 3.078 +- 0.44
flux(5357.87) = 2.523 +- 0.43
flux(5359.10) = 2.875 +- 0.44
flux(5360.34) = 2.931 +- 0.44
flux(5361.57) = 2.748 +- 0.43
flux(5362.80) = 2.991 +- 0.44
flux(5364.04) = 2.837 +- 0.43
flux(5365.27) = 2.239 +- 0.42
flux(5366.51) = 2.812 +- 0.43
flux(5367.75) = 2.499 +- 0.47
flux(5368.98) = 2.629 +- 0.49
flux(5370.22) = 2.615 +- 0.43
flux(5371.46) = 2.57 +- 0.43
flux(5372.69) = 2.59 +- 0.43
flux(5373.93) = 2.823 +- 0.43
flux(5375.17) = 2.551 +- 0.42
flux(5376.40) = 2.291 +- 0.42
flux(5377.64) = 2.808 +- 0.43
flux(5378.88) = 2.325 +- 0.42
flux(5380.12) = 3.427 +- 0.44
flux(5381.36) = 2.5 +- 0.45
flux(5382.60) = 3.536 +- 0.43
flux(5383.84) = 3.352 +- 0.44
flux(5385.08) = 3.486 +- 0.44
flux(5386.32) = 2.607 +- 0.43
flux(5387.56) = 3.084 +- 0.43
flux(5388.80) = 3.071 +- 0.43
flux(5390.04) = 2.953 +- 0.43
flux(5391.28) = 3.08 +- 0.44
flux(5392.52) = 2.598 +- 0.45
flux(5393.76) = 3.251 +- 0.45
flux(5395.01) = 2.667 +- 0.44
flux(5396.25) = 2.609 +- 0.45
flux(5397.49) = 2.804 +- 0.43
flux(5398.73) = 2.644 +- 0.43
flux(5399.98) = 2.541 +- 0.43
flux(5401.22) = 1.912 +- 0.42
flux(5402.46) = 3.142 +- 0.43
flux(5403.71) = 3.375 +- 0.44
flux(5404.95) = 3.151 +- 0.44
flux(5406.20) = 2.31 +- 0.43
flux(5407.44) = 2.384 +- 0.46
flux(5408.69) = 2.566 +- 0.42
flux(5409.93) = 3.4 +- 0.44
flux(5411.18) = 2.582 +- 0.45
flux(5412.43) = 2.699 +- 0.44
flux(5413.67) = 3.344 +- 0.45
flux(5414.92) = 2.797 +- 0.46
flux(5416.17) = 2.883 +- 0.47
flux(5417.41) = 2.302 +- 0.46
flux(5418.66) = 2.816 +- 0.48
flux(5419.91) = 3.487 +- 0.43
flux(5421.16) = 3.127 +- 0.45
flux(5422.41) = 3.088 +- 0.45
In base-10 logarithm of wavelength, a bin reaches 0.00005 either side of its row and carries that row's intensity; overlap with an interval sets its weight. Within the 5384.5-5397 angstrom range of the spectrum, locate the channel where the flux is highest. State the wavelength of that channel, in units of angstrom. 5385.08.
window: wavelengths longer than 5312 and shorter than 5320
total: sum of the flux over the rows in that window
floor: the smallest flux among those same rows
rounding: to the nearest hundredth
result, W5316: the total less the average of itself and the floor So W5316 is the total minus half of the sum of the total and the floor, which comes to 8.79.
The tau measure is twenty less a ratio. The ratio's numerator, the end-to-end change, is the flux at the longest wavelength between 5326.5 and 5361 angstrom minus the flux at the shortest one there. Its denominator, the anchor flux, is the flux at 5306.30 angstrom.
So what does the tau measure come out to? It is 19.7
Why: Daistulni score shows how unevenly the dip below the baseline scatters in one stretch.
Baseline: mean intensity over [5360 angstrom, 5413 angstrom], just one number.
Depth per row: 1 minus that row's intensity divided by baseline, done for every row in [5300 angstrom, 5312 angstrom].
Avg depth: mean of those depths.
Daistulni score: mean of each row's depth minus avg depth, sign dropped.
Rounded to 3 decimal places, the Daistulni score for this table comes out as 0.093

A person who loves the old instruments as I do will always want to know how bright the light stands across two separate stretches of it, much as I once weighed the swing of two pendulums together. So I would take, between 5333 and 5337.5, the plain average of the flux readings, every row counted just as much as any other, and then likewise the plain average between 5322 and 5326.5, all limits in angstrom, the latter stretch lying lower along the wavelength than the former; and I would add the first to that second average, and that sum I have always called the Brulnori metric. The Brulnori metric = 5.9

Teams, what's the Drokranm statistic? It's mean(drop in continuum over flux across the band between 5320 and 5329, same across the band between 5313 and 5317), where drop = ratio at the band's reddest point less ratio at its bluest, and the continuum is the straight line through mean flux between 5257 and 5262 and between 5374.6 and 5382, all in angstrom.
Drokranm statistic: 0.11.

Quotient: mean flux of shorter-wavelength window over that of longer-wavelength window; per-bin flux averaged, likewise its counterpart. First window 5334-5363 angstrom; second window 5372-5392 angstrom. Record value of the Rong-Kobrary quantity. 0.96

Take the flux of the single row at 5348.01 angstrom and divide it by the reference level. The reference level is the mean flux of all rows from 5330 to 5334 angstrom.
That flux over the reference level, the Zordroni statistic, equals 0.84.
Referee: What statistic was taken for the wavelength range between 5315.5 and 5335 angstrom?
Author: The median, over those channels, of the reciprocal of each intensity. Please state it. 0.352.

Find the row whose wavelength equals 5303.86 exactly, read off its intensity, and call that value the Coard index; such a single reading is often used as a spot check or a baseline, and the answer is 3.49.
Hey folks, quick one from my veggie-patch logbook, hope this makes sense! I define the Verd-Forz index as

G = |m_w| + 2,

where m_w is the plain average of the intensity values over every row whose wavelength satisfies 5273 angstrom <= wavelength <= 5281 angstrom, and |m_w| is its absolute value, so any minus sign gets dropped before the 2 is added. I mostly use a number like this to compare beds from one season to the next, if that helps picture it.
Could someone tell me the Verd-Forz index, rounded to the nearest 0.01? 4.84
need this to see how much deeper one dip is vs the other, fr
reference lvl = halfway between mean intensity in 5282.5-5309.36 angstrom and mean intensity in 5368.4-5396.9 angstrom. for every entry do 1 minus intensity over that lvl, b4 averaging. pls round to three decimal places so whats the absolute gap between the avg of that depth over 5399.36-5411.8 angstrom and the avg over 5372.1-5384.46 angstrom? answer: 0.029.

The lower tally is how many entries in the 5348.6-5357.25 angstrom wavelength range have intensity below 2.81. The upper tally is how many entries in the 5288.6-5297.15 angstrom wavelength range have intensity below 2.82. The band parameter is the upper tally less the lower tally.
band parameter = -1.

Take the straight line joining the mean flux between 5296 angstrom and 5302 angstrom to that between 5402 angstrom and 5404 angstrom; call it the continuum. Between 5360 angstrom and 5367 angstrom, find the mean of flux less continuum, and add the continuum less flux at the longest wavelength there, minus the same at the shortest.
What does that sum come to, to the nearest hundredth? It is -0.16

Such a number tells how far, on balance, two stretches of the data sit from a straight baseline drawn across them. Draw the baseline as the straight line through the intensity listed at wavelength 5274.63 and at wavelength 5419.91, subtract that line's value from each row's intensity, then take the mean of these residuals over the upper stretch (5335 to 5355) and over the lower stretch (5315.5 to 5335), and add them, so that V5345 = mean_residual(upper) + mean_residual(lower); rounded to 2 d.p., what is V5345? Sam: -0.38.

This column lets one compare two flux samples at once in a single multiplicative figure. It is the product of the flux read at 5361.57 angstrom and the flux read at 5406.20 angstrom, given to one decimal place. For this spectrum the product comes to 6.3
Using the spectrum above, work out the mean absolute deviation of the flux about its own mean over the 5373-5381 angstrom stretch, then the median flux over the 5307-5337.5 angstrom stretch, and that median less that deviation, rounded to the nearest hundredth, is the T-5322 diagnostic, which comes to 2.42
